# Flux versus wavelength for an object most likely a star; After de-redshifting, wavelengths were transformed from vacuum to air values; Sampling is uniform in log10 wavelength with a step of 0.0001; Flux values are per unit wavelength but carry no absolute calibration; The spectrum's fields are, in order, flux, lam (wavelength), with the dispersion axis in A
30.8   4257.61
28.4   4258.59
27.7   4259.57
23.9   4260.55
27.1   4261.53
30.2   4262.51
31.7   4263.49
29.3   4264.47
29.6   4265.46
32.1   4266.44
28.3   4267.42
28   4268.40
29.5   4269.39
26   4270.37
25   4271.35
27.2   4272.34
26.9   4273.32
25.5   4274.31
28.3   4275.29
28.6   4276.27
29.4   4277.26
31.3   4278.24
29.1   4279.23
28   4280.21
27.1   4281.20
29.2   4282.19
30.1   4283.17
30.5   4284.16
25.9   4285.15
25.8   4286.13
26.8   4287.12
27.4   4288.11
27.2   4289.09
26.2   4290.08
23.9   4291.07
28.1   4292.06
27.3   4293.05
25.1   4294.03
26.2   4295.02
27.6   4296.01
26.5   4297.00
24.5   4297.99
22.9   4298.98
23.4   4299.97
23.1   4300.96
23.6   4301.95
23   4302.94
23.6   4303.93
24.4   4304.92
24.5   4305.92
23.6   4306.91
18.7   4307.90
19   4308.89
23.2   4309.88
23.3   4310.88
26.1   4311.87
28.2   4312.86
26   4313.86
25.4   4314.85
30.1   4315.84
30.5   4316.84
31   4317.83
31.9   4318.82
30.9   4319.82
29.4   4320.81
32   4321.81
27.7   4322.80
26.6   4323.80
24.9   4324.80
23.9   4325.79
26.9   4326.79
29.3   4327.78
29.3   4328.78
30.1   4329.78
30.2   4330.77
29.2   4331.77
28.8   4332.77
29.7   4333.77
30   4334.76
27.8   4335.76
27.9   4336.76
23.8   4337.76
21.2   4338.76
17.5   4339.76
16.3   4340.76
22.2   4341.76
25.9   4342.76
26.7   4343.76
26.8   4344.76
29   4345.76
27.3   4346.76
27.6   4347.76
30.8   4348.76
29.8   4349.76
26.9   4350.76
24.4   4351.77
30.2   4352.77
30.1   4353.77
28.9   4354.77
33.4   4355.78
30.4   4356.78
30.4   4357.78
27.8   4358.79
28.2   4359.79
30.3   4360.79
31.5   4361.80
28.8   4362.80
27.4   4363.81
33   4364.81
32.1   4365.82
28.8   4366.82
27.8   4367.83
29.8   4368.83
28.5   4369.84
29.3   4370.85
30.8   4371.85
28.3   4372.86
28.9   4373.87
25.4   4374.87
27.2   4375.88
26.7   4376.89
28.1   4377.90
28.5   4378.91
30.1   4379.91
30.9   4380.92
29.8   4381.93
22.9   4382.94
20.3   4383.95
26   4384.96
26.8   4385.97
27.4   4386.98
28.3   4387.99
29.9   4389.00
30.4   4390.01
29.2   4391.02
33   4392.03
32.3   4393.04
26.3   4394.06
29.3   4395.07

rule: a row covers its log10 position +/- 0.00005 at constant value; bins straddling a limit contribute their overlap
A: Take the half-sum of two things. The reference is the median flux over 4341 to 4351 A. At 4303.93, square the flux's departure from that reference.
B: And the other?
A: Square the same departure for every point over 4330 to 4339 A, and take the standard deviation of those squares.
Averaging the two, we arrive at 11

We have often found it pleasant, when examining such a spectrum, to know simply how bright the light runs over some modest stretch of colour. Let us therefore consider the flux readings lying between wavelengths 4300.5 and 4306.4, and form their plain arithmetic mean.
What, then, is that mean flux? 23.7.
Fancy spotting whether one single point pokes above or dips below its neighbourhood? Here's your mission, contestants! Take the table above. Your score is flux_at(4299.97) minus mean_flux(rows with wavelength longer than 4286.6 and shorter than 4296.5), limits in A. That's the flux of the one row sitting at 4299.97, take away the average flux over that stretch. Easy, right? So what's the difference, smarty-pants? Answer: -3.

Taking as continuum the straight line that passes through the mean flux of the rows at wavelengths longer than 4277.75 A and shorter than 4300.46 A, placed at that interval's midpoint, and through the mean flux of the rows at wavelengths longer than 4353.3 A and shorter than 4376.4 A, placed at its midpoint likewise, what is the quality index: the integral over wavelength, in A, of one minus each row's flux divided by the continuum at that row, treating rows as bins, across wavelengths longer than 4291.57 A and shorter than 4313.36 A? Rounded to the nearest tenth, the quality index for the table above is 2.4 A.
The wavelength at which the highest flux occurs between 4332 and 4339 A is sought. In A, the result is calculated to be 4334.76 A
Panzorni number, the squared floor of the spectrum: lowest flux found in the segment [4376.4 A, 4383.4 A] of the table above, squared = 524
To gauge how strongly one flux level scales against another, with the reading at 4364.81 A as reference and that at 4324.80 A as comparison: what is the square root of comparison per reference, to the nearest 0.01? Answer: 0.87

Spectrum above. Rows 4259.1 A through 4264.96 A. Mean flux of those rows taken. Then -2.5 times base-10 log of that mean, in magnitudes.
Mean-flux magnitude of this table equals -3.63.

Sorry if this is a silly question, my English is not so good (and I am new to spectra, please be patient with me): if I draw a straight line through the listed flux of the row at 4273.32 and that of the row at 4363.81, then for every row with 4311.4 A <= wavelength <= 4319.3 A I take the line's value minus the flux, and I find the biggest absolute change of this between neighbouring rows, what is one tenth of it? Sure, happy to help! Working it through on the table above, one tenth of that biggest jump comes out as 0.47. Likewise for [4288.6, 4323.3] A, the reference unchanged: 0.49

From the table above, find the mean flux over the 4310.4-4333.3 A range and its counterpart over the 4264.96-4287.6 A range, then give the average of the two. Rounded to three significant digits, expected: 28.3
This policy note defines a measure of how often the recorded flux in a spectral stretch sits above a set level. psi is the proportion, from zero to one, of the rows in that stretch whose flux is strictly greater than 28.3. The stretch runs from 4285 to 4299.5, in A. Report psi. 0.0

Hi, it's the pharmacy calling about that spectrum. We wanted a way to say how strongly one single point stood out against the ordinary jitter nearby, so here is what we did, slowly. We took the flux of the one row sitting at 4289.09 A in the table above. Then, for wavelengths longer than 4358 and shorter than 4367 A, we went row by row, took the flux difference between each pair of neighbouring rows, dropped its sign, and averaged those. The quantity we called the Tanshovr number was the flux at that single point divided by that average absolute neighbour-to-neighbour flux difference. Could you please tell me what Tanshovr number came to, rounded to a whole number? 12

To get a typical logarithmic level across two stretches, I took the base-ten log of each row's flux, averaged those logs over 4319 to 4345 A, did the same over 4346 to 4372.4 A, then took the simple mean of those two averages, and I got 1.44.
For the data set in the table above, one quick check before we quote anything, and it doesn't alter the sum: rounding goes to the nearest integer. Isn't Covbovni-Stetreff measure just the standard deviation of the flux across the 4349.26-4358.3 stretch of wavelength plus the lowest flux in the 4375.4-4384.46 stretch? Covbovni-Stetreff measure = 23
